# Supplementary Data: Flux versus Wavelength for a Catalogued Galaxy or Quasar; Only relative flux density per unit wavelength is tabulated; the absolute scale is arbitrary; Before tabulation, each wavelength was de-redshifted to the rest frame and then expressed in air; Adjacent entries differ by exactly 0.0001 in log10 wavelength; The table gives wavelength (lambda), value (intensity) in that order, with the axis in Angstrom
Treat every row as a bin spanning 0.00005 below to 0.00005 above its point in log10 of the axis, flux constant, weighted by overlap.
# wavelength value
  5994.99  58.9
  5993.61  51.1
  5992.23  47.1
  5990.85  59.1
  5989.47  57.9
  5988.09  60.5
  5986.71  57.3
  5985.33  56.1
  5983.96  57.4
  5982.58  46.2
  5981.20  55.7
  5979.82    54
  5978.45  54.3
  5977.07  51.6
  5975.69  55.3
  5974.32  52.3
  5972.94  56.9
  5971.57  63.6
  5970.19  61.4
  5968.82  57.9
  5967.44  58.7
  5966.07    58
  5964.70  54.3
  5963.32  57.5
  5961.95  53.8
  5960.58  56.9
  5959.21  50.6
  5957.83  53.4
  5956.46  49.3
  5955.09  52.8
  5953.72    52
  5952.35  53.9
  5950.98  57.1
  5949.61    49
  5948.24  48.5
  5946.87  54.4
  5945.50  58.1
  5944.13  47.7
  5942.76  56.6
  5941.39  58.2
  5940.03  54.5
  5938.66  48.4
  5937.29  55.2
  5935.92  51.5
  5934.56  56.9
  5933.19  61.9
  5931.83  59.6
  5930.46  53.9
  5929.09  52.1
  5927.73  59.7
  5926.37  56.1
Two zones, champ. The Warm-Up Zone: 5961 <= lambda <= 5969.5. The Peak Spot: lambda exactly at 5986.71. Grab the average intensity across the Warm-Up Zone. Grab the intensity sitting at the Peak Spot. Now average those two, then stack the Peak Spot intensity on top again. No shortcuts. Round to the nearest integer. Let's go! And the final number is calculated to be 114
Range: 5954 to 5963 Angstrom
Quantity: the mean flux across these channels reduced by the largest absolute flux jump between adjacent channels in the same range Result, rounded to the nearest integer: 47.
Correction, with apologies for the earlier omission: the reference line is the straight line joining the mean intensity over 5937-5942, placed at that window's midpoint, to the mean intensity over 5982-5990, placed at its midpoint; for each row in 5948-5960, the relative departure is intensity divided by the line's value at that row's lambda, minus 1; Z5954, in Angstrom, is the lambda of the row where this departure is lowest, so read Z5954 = 5948.24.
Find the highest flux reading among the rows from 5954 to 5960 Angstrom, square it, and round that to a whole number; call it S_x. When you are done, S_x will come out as 2852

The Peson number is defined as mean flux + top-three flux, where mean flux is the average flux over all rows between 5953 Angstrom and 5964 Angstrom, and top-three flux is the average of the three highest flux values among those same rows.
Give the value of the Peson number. 109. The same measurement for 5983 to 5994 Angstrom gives 115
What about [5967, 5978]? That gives 118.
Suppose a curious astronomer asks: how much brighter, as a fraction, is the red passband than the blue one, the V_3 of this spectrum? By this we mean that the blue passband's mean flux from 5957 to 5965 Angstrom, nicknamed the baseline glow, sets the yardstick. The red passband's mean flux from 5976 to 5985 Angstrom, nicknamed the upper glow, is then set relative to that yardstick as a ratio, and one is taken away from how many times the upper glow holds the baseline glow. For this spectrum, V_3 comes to -0.02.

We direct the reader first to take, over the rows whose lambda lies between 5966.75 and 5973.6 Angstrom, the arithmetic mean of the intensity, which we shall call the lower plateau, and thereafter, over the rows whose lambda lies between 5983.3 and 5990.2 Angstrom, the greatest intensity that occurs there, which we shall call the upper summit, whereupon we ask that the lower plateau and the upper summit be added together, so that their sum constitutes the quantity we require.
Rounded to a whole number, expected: 120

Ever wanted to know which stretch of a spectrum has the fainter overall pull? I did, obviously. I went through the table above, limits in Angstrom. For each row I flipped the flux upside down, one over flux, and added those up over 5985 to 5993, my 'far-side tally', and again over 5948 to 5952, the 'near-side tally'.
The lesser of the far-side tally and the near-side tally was 0.06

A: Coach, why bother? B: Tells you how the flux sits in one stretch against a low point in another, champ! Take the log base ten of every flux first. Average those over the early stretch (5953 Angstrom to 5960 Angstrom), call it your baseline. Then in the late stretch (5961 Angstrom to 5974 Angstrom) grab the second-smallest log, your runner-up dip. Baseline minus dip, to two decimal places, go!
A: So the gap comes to -0.02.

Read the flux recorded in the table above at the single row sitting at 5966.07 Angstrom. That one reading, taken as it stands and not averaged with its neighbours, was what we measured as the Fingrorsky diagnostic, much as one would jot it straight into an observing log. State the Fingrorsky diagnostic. 58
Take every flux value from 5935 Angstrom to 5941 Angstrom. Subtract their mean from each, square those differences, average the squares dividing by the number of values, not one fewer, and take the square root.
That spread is 2.7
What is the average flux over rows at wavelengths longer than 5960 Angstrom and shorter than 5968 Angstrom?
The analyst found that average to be 56.5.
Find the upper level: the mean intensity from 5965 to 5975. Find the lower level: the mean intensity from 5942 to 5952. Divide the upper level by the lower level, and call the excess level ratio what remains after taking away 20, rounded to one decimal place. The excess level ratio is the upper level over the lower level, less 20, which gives -18.9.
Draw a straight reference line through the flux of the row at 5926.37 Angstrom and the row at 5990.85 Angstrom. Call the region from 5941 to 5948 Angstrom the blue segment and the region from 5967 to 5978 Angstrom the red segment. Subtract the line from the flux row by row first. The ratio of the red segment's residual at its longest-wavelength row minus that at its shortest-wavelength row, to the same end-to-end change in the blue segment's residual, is 1.9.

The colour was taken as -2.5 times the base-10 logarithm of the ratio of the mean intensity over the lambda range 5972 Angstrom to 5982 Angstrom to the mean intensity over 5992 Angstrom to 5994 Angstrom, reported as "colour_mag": -0.11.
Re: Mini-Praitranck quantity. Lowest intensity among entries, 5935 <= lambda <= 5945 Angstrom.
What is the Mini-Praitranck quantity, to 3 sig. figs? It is 47.7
